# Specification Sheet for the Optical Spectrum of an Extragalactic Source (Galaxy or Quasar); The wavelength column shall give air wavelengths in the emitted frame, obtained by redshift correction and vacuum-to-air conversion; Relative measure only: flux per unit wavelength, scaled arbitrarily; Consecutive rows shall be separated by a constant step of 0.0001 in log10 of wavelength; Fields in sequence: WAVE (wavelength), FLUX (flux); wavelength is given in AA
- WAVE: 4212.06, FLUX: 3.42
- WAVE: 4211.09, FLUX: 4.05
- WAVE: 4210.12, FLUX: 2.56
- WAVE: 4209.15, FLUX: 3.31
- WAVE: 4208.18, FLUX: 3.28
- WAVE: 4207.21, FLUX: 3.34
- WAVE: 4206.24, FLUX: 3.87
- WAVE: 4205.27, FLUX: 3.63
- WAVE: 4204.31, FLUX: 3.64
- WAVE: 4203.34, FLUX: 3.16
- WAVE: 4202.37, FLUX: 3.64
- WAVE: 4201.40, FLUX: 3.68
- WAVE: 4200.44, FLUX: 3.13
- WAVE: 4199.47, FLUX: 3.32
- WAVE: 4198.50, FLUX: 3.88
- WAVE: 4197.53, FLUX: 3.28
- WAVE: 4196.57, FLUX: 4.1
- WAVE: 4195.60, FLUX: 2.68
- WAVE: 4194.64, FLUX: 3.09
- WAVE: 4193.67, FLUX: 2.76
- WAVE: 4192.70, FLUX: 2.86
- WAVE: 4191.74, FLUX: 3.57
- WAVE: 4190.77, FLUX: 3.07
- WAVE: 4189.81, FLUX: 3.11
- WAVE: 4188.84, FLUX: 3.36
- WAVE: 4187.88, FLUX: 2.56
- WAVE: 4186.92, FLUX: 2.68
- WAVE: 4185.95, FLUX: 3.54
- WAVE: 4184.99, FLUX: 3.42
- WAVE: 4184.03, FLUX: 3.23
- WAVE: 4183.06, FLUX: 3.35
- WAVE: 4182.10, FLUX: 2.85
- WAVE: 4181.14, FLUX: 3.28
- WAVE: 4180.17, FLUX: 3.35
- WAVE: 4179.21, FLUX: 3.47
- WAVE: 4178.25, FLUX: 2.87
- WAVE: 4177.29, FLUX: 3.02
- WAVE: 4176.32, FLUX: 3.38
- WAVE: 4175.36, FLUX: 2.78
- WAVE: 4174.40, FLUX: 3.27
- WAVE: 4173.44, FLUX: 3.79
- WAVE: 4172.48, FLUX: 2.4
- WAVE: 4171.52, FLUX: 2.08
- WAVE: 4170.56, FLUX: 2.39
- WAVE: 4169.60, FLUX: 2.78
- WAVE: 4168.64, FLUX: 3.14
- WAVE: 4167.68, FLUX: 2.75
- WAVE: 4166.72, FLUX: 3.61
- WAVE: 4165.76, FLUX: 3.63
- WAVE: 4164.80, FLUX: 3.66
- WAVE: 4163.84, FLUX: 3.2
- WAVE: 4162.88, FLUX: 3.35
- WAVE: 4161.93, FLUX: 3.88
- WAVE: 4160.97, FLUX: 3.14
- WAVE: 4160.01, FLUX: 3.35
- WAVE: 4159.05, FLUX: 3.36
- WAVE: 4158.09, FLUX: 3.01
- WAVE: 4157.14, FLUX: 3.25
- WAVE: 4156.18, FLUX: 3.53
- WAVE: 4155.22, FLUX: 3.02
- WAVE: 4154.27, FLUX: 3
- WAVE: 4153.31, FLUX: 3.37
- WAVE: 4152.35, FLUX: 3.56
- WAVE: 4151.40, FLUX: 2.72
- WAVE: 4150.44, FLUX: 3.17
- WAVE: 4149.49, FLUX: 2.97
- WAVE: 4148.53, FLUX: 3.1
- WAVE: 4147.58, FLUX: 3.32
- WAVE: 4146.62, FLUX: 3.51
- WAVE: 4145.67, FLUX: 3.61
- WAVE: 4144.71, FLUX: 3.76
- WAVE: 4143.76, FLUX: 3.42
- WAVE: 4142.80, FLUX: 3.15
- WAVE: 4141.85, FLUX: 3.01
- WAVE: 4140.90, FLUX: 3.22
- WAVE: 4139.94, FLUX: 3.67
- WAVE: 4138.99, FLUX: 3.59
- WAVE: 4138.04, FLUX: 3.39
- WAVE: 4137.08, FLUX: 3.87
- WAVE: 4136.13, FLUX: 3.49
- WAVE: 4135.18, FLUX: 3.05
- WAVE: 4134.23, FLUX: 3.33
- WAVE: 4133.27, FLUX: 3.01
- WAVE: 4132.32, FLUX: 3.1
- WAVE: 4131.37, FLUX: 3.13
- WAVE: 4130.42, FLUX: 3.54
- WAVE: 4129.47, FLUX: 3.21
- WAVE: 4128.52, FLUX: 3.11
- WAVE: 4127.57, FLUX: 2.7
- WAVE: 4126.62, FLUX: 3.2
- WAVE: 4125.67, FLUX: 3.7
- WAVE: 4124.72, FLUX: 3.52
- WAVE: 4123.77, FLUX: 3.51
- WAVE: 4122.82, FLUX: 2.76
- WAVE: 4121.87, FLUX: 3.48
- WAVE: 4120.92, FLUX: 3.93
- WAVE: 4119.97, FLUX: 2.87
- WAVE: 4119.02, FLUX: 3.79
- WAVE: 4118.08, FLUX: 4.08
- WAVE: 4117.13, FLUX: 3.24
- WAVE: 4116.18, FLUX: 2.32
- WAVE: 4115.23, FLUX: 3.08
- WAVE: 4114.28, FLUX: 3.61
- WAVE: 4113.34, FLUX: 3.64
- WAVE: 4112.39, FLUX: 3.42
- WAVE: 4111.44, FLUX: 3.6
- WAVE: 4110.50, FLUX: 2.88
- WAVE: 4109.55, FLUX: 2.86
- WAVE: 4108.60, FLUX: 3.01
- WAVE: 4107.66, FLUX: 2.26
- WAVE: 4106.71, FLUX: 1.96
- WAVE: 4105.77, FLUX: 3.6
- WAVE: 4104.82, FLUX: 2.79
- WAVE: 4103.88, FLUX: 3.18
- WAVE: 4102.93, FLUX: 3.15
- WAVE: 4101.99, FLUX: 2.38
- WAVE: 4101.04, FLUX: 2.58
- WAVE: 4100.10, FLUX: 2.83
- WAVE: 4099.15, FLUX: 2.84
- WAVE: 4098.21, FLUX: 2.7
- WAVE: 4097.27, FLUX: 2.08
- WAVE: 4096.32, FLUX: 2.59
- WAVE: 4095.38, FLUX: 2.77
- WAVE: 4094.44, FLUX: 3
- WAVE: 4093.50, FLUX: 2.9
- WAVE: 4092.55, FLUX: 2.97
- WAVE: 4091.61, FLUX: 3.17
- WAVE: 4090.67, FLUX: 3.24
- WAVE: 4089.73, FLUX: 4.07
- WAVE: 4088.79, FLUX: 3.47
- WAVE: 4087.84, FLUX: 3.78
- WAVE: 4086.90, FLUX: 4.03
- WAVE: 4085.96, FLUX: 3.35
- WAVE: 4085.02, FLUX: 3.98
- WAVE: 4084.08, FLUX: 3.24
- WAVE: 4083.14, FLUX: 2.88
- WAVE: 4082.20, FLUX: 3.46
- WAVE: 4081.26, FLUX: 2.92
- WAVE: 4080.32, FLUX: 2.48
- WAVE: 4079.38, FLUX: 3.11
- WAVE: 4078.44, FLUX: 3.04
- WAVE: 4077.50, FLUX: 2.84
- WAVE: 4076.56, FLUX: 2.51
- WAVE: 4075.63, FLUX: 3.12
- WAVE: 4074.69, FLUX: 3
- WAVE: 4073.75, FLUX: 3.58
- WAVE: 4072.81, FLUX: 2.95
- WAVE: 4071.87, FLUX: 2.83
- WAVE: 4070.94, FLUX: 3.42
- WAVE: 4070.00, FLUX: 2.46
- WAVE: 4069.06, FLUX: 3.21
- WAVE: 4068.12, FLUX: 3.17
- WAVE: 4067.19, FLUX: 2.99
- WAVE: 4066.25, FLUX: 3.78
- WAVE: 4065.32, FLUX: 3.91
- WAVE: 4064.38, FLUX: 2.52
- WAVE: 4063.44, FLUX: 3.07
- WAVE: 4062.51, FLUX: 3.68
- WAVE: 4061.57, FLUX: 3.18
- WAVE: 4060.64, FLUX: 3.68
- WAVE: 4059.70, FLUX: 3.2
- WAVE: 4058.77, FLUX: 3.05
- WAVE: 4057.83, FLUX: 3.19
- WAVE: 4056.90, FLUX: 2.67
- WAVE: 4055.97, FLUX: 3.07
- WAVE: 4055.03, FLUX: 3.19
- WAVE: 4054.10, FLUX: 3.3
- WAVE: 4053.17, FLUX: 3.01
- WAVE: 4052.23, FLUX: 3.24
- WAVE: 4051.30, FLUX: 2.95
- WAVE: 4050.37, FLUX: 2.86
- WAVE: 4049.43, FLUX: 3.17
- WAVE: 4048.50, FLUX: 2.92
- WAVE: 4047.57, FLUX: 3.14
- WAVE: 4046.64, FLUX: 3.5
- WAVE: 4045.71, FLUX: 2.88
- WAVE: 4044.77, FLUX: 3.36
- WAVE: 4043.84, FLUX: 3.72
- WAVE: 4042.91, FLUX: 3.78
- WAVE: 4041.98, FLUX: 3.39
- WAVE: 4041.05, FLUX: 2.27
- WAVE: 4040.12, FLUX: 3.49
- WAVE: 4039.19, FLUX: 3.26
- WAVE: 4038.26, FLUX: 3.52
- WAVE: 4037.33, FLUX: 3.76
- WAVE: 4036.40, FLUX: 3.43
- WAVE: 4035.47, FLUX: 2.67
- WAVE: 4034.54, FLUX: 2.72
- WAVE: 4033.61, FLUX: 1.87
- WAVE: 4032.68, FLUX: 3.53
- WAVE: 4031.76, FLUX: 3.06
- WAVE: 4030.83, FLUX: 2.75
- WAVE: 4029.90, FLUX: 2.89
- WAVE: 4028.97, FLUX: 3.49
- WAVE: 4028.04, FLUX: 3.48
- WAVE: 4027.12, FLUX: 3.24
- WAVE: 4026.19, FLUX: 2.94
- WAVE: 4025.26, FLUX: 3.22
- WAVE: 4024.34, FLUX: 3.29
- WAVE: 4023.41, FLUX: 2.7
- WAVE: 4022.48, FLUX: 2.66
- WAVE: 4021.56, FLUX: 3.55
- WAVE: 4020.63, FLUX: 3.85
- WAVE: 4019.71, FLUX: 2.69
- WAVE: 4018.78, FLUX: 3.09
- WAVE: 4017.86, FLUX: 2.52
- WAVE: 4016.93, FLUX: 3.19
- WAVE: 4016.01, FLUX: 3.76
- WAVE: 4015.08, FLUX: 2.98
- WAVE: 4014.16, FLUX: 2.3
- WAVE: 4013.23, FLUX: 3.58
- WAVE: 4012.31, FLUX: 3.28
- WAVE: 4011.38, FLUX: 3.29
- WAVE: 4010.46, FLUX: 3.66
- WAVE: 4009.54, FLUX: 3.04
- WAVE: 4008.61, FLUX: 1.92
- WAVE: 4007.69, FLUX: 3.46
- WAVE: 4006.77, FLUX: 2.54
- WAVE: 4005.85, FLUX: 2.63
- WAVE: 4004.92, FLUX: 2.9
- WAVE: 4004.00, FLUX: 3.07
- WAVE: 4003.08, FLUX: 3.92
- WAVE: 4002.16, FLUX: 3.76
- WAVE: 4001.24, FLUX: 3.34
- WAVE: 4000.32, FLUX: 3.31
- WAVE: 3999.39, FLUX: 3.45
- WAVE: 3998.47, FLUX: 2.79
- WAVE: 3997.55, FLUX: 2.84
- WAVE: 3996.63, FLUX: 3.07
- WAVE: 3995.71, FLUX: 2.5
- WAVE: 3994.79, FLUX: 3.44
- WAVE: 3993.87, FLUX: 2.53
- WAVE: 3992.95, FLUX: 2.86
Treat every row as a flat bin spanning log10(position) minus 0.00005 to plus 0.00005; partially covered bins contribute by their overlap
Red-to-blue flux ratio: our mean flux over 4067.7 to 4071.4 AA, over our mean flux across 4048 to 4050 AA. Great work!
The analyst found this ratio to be 1.01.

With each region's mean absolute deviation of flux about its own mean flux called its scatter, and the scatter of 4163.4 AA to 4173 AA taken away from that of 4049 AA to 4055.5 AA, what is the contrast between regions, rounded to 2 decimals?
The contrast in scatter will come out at -0.34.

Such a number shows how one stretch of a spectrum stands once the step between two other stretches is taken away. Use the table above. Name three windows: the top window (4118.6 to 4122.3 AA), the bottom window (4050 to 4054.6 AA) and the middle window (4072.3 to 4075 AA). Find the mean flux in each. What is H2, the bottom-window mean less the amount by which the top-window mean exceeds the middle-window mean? 2.7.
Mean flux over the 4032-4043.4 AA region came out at 3.14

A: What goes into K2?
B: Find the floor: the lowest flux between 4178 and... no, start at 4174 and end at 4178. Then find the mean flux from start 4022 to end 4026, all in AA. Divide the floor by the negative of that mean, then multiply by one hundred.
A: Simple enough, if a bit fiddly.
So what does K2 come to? -94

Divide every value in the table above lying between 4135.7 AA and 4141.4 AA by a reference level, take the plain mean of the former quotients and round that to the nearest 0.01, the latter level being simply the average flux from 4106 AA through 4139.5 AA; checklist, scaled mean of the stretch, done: 1.09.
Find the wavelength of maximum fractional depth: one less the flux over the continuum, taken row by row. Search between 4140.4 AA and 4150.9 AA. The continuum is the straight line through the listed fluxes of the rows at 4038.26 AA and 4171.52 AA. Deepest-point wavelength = 4141.85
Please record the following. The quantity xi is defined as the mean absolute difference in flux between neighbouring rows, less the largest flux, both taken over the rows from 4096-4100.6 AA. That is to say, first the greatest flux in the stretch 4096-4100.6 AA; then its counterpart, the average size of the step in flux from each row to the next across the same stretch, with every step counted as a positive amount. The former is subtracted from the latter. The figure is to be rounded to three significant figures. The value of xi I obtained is -2.52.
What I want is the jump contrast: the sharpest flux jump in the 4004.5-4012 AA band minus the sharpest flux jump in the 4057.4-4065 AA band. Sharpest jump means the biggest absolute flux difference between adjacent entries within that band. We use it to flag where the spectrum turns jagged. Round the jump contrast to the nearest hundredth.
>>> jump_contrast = 0.93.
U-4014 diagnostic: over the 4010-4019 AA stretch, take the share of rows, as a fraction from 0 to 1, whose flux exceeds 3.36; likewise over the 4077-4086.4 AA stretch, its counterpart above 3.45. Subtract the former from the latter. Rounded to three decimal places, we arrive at -0.100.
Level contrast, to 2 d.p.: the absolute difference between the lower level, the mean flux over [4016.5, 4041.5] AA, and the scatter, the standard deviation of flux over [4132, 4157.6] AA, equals 2.80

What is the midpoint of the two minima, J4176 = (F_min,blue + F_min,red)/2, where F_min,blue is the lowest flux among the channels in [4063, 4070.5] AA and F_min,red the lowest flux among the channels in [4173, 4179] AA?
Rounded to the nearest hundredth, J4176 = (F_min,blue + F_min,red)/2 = 2.62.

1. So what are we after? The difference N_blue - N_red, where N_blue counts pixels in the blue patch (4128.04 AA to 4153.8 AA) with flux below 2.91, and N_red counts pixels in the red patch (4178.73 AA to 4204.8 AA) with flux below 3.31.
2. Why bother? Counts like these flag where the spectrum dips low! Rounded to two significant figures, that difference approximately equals -13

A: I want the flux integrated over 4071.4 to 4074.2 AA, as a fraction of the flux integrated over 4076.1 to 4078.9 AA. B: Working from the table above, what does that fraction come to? 1.1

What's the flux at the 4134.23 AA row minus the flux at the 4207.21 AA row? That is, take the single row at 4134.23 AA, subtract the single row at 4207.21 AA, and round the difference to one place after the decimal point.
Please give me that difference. 0.0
